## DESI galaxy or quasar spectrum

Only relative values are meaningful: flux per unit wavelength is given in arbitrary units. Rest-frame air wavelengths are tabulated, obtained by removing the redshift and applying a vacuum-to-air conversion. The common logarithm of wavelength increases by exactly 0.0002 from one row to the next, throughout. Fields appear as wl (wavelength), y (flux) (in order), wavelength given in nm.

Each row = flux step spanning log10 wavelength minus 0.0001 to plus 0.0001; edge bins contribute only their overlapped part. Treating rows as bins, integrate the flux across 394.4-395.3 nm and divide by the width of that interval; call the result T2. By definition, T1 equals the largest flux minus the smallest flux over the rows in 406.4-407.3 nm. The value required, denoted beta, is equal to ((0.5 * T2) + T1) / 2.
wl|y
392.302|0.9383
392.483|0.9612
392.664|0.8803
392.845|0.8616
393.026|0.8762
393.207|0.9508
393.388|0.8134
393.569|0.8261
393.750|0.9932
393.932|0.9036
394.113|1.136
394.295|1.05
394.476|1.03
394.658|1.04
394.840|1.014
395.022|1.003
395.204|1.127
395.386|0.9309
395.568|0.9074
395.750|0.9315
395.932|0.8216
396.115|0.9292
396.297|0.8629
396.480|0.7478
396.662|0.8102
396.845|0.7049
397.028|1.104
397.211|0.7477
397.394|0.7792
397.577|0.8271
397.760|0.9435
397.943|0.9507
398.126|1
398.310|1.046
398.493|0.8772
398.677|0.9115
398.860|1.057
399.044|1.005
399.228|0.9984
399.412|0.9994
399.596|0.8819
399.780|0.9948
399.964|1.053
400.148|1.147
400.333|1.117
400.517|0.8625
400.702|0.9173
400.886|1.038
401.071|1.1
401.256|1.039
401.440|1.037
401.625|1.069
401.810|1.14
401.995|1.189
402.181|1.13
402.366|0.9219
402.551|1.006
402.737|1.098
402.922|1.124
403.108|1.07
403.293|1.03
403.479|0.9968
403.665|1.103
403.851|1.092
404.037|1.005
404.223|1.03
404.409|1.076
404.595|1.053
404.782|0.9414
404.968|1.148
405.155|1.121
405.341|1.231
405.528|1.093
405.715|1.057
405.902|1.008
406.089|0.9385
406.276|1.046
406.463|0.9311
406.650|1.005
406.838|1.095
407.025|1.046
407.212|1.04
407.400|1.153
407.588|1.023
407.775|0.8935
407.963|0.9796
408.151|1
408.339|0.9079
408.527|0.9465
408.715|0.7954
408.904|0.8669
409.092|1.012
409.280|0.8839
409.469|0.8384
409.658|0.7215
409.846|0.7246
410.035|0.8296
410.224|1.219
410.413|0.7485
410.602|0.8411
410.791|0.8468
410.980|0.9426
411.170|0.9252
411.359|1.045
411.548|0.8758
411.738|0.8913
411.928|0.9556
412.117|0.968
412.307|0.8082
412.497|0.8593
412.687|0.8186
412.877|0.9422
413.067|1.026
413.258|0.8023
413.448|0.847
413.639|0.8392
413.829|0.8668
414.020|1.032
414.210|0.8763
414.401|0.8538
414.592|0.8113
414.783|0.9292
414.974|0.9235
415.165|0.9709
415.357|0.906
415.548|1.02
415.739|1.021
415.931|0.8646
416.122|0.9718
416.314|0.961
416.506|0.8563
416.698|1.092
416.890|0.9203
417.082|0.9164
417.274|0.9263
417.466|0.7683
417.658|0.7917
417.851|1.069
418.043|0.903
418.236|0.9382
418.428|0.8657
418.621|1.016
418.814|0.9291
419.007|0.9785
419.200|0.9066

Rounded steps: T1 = 0.16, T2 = 1.04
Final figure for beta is 0.34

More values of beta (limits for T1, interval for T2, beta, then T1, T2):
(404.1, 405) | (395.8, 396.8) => 0.31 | 0.21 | 0.83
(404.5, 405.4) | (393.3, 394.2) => 0.38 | 0.29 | 0.93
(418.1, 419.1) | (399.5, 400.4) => 0.33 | 0.15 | 1.04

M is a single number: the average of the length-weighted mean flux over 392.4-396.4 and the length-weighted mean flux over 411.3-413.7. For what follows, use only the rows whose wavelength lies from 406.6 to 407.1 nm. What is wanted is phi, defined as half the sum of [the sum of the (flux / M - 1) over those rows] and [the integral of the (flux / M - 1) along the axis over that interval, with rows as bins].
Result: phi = 0.24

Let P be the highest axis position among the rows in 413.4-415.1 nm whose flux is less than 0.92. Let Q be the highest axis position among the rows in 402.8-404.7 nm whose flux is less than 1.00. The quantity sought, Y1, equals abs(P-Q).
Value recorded 11.11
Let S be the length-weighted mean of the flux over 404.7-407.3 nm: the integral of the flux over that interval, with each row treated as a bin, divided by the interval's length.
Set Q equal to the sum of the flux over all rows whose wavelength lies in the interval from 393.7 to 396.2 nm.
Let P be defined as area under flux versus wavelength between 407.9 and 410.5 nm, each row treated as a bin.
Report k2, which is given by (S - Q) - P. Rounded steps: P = 2.3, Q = 13.8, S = 1.051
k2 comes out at -15.1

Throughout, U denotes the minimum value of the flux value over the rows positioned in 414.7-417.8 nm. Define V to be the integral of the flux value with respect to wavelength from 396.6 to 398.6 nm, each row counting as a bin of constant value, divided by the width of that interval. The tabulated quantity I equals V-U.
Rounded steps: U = 0.7683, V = 0.89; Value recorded 0.12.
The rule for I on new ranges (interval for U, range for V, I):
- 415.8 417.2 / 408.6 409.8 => -0.01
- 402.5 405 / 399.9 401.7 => 0.10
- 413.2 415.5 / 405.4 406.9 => 0.22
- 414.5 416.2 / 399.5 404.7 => 0.24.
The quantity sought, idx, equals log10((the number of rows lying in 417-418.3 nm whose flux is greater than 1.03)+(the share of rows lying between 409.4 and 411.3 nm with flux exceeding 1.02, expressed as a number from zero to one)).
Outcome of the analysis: 0.04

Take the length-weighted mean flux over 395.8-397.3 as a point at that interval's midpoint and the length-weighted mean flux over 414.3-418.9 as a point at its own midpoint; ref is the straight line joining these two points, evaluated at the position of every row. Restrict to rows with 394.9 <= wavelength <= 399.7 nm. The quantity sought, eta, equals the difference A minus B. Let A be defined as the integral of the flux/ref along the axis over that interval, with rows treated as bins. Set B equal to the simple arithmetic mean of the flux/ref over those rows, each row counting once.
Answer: 4.1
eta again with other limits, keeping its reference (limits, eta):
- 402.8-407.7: 4.7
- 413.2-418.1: 3.9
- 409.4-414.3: 3.8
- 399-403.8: 4.6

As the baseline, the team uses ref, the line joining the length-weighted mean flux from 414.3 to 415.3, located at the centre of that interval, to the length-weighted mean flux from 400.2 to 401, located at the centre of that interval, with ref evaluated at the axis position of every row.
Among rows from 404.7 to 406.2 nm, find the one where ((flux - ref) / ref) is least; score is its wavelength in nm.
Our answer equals 404.782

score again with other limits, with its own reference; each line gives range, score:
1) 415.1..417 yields 416.506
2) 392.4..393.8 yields 393.388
